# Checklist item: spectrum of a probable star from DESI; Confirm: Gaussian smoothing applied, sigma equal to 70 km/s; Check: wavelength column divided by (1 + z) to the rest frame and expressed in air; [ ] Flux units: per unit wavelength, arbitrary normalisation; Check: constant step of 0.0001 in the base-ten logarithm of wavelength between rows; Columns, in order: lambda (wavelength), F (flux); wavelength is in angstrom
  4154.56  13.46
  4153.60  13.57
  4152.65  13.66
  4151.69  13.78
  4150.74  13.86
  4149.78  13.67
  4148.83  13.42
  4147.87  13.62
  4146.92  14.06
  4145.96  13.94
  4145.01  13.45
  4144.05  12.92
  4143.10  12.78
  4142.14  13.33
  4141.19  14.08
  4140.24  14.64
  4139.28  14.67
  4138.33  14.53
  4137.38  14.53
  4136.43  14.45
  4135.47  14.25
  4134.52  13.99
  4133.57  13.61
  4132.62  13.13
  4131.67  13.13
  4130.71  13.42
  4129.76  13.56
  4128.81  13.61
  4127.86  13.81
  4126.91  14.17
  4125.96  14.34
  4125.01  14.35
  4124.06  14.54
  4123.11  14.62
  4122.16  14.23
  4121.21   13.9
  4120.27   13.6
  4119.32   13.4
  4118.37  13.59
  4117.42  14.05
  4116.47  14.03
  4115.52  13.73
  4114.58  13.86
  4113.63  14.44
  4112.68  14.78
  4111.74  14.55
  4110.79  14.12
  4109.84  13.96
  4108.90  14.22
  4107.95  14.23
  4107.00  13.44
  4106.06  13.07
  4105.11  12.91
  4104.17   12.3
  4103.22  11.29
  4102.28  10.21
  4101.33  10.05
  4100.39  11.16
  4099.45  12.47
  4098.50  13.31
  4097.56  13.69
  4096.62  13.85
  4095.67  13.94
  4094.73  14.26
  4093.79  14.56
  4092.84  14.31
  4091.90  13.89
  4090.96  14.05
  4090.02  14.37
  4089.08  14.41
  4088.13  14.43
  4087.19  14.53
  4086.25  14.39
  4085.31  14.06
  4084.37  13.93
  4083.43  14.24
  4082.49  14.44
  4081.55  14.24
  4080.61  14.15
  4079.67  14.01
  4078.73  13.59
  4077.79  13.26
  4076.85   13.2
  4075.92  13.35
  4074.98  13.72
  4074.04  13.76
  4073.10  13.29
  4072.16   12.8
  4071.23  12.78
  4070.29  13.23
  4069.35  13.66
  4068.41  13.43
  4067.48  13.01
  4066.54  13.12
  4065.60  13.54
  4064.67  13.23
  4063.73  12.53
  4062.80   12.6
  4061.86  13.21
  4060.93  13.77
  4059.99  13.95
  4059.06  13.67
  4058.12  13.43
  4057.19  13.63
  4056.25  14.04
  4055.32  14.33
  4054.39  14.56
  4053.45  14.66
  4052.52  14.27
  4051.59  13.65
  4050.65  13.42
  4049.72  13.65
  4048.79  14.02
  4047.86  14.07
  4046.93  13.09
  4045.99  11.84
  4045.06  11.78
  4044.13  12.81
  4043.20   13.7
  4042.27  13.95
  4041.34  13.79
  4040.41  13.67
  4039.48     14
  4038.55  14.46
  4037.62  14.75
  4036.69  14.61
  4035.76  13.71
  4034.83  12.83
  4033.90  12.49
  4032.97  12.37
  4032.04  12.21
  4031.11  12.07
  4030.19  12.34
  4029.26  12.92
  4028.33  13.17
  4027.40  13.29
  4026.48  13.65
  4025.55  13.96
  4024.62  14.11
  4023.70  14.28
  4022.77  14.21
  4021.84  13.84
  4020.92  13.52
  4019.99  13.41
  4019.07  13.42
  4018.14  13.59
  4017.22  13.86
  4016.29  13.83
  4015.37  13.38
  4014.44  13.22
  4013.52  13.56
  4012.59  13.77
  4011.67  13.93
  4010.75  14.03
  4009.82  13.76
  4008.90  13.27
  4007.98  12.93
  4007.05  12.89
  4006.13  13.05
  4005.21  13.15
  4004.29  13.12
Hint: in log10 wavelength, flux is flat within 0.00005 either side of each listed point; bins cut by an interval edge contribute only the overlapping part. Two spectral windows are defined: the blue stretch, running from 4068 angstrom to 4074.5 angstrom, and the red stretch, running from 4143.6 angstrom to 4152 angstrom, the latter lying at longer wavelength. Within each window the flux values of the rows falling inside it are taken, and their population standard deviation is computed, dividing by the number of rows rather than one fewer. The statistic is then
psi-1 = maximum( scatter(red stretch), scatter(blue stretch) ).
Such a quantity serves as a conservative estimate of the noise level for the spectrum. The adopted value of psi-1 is 0.35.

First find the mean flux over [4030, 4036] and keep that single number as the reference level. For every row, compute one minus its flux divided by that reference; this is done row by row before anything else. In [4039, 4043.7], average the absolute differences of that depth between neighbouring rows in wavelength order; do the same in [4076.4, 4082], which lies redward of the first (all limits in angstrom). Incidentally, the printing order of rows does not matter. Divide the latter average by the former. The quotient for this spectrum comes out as 1.0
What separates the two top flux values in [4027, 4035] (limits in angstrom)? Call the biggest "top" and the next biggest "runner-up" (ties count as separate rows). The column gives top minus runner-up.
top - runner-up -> 0.12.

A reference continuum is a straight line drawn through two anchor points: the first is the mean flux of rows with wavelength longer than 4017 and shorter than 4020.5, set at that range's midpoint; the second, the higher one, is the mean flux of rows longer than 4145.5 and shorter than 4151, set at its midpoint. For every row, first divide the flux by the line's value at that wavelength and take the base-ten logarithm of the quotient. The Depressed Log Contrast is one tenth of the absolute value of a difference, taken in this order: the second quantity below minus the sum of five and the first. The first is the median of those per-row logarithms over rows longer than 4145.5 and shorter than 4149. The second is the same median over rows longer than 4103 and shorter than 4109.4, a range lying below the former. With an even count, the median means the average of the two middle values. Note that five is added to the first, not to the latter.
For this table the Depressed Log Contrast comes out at 0.502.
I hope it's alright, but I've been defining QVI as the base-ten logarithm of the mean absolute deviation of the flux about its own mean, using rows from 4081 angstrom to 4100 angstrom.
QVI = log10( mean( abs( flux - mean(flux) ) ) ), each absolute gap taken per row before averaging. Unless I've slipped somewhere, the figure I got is -0.47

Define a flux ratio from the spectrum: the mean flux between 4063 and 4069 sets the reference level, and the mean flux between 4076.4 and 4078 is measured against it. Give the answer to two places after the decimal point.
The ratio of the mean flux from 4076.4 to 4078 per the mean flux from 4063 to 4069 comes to 1.01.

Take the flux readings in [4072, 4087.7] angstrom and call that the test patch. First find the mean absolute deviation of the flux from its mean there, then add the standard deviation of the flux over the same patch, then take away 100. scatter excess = -99.1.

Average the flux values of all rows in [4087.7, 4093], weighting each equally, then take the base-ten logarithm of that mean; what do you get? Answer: 1.15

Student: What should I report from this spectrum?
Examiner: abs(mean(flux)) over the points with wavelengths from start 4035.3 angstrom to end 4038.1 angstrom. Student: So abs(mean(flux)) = 14.4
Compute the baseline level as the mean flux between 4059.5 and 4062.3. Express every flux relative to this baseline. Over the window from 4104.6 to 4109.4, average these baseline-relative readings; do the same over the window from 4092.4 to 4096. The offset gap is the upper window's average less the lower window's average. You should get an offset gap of -0.7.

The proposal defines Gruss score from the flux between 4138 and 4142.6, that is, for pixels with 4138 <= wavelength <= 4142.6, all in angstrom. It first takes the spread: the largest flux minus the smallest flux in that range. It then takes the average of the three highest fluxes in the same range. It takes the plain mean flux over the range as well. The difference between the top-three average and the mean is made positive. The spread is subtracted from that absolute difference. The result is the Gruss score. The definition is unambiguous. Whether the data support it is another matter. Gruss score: -0.98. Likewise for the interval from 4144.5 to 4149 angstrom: -0.46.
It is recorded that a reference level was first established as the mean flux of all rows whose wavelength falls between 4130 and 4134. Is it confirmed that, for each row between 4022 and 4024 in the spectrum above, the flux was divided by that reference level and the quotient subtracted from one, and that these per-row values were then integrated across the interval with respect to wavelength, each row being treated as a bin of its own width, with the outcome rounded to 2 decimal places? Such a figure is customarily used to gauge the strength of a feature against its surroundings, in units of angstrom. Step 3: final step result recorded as -0.13 angstrom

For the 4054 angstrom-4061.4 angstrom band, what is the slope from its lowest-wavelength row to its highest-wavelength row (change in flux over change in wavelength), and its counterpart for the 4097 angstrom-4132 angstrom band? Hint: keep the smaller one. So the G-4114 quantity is -0.121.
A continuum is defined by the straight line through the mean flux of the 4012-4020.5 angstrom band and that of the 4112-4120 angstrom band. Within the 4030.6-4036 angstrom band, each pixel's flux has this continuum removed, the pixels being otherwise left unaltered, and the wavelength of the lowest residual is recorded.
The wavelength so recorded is 4031.11 angstrom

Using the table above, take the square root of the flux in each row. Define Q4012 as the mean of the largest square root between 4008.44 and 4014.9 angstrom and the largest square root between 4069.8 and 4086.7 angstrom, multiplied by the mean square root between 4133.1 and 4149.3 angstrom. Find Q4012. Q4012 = 14.1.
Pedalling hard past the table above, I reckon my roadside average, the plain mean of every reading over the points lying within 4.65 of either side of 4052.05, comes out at 14.1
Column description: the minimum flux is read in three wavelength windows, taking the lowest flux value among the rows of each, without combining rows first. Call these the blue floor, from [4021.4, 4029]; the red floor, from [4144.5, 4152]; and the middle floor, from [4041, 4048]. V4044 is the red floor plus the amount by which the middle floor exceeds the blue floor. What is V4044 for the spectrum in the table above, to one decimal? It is 12.0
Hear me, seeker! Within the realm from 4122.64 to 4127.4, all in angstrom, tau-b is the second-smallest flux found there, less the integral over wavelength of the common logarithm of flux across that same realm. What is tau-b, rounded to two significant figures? 8.8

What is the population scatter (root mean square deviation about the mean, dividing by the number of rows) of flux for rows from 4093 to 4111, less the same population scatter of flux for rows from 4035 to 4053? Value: 0.58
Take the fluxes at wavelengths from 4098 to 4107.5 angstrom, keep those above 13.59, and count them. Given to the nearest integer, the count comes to 0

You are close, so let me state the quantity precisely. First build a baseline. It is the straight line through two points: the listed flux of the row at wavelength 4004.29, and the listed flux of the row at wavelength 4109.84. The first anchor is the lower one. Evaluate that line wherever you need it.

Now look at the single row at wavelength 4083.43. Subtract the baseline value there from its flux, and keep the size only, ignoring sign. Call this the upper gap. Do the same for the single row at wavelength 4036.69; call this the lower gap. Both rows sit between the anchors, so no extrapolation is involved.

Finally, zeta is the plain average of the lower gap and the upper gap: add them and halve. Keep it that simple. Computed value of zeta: 0.86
